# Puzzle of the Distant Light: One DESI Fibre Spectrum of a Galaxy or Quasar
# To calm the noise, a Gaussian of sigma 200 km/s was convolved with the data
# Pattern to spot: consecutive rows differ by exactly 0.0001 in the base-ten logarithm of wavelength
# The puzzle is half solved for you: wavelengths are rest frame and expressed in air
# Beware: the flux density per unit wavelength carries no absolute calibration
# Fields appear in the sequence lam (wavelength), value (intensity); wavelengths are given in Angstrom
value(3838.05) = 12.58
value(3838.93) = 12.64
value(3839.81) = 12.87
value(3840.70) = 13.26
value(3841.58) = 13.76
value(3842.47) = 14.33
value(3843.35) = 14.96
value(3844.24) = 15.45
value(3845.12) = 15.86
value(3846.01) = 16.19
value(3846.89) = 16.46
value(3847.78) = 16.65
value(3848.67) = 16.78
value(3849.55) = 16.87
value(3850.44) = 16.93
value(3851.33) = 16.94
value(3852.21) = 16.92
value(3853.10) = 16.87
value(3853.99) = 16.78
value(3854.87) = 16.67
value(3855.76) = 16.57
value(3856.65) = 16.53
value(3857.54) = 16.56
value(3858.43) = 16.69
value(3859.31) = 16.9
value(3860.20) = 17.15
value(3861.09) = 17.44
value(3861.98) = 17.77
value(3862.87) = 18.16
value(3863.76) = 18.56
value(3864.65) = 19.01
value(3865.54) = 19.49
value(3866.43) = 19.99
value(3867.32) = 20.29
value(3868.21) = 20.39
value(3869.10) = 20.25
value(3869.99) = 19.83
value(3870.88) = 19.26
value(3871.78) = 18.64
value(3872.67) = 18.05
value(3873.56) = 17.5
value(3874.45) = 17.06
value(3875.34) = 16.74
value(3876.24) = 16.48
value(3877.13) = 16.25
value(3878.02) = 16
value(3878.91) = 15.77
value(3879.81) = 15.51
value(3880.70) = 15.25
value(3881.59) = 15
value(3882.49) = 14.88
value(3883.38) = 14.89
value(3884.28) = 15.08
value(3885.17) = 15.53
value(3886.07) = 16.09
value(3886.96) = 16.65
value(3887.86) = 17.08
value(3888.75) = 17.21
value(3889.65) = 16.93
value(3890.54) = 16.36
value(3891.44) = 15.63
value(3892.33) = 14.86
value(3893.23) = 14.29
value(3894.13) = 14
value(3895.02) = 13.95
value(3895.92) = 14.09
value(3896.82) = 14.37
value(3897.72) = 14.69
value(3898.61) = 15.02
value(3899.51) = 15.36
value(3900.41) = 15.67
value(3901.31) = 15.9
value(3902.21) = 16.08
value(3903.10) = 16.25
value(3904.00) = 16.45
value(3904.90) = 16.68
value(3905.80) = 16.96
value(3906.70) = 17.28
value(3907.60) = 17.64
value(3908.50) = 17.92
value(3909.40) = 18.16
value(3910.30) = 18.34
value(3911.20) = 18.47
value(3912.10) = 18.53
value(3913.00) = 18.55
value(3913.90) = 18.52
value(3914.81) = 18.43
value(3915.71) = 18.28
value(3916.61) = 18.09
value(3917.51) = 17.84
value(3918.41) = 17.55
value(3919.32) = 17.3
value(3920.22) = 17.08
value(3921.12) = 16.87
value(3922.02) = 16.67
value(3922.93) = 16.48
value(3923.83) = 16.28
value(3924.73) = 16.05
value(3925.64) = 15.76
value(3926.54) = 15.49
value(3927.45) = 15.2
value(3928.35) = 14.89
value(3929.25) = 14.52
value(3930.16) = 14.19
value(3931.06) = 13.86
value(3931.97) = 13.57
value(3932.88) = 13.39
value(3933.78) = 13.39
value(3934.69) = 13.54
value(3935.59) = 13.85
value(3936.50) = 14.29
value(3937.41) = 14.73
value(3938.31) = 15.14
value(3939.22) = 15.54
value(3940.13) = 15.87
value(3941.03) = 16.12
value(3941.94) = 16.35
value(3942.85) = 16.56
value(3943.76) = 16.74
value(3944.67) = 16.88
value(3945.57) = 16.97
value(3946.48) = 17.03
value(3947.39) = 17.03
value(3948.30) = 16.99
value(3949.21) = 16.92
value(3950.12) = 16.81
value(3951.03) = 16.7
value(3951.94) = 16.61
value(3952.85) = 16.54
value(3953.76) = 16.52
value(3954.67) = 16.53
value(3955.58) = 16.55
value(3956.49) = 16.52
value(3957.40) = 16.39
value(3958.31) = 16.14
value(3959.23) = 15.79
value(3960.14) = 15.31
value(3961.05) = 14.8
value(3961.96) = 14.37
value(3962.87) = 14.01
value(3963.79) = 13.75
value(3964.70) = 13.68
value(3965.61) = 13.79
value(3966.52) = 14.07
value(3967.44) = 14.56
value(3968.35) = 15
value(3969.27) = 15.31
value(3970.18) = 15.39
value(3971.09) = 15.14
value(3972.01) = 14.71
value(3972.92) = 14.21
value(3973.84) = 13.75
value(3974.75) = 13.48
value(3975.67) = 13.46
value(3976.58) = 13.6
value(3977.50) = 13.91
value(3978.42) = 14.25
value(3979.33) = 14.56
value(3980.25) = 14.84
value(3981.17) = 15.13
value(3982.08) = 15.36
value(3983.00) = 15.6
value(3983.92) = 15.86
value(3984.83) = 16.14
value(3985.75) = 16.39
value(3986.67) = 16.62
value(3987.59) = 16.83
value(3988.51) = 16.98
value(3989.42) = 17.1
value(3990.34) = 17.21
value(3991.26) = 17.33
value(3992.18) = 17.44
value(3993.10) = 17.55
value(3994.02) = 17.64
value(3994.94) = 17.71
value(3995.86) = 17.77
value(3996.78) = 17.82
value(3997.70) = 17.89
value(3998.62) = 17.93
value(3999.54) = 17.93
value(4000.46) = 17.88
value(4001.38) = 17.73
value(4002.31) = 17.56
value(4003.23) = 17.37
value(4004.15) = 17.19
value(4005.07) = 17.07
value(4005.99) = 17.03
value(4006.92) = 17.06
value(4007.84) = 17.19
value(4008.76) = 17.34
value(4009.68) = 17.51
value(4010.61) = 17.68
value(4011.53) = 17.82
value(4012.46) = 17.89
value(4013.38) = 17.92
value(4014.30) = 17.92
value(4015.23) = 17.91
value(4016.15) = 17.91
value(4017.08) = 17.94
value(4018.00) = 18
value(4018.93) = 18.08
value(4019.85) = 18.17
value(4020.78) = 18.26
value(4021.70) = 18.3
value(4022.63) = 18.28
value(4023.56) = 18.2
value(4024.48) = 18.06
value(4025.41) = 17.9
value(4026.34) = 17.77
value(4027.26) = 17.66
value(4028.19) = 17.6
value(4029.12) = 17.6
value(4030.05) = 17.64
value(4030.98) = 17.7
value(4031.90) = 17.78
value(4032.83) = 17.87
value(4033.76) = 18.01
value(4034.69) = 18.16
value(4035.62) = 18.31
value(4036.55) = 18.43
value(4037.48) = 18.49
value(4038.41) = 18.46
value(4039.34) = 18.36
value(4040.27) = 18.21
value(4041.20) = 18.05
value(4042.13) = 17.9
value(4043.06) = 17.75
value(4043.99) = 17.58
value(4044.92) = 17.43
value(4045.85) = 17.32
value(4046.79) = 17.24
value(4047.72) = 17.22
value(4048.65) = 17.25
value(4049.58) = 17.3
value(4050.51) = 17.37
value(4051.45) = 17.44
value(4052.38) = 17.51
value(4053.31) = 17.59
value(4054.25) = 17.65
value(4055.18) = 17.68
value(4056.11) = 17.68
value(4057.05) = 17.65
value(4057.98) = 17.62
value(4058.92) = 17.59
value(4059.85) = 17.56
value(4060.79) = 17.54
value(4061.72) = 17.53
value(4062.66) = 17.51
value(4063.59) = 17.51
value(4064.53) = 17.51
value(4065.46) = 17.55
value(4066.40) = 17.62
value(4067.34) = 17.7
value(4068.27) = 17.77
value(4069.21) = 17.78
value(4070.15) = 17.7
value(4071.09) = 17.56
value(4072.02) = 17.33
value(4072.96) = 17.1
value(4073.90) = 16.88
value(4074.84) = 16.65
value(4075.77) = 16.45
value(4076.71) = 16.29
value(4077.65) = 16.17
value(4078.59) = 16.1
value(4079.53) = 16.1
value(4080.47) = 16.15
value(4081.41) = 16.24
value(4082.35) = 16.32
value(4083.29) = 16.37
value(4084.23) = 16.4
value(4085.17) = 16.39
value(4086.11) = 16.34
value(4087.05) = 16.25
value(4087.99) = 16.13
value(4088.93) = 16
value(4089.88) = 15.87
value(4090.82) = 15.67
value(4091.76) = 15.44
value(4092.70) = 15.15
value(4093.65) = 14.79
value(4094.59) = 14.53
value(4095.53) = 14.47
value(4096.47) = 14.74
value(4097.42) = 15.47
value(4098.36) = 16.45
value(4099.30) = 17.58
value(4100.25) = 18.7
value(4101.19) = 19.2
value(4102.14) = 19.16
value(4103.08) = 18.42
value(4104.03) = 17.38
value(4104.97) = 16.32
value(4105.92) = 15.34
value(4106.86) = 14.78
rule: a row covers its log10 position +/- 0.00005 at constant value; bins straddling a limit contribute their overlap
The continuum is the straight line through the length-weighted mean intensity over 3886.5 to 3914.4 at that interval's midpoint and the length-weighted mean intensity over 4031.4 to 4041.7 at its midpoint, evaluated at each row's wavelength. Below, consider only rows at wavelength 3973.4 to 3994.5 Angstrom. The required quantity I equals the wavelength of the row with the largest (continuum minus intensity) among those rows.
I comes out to 3975.67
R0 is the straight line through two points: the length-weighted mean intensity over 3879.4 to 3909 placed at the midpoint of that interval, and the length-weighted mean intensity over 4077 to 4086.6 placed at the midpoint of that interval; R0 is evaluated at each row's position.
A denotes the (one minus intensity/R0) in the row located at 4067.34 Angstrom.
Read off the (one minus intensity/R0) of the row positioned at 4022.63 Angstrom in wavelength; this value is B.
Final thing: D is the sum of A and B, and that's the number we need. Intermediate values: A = -0.09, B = -0.14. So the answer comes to -0.23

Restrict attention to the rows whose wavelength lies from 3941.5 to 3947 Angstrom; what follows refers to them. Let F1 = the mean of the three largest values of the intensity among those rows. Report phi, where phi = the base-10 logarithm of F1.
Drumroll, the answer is 1.23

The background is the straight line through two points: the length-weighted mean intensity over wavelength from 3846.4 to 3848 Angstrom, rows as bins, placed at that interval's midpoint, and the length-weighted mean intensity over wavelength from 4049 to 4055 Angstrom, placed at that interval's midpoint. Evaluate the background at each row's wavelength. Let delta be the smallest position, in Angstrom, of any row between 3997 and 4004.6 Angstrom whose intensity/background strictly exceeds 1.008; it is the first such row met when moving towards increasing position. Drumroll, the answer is 3997.70 Angstrom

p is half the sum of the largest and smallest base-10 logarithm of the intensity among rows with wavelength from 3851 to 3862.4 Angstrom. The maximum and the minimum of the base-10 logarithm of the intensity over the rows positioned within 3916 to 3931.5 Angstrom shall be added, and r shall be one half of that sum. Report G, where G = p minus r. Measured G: 0.03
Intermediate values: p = 1.23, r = 1.20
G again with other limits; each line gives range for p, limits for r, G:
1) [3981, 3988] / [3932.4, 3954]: 0.02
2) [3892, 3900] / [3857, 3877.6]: -0.09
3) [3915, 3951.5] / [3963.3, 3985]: 0.03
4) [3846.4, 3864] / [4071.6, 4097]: 0.04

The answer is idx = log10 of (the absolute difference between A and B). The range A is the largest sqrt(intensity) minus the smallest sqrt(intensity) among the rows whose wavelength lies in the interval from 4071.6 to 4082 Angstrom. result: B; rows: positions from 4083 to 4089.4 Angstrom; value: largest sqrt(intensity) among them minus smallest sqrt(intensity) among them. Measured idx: -1.0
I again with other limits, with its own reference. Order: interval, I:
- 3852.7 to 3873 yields 3856.65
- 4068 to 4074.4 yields 4073.90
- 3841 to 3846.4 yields 3841.58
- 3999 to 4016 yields 4005.99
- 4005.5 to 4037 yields 4005.99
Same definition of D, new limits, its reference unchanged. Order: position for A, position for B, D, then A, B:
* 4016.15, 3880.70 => -0.08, -0.11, 0.03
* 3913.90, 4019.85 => -0.30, -0.17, -0.13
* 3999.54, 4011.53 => -0.23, -0.12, -0.11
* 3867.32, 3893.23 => -0.20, -0.29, 0.09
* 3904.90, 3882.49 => 0.00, -0.06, 0.05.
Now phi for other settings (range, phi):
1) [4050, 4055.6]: 1.25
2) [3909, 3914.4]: 1.27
